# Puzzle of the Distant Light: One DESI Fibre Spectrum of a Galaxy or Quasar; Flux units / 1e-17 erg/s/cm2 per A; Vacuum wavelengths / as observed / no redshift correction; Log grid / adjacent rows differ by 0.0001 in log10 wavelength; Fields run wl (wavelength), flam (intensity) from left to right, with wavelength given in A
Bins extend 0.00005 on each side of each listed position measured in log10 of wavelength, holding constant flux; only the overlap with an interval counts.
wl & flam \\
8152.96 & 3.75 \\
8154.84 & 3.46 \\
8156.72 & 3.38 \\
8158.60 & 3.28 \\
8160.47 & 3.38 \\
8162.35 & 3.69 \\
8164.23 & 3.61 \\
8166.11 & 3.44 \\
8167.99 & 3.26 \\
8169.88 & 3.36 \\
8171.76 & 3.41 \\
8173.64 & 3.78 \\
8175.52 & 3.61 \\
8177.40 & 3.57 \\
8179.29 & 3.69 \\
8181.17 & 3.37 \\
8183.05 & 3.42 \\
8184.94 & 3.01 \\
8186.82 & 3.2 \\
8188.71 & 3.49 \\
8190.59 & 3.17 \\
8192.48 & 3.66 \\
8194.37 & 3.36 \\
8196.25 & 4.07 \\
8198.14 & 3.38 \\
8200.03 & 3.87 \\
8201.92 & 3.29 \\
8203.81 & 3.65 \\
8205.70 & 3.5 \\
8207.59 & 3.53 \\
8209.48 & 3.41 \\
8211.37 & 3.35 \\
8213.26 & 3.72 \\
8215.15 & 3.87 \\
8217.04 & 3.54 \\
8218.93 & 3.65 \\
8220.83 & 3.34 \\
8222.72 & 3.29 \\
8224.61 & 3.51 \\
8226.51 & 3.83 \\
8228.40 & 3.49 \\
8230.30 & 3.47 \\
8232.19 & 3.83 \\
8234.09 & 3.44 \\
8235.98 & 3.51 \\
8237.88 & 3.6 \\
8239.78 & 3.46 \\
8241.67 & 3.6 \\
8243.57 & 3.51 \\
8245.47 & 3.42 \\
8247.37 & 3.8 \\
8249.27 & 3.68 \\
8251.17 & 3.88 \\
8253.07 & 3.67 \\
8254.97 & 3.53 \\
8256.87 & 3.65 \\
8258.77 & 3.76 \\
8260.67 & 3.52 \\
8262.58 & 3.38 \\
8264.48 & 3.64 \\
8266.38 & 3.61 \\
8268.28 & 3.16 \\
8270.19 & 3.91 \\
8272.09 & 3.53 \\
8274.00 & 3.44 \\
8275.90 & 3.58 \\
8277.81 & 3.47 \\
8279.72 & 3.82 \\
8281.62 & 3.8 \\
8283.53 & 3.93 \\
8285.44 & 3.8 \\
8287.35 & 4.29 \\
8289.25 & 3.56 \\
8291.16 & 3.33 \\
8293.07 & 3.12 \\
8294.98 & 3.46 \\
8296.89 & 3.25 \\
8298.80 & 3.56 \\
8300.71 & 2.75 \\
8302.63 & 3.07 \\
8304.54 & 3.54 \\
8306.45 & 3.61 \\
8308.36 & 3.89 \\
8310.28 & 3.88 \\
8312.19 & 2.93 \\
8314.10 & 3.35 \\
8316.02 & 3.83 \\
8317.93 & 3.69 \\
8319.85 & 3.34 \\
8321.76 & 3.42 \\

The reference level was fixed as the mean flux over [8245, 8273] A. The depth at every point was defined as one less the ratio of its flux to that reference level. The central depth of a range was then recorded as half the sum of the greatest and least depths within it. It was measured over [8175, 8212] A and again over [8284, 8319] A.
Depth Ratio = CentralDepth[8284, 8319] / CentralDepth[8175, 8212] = 1.3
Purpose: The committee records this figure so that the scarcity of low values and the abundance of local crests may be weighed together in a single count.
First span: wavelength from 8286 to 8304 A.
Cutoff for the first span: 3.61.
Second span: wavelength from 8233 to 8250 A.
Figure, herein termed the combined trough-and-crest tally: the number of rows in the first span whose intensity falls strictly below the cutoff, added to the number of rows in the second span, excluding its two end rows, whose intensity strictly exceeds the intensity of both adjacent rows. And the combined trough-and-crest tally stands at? 11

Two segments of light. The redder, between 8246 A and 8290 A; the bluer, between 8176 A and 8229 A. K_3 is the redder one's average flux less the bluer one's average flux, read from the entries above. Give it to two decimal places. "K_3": 0.16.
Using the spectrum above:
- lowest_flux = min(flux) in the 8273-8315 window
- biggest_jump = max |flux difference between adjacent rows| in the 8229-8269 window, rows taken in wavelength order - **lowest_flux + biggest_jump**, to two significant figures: 3.2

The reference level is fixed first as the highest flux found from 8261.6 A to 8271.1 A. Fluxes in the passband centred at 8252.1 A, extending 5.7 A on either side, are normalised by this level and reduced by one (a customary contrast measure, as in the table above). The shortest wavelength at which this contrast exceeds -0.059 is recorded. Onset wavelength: 8247.37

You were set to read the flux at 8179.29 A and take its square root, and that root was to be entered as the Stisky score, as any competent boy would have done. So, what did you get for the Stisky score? 1.92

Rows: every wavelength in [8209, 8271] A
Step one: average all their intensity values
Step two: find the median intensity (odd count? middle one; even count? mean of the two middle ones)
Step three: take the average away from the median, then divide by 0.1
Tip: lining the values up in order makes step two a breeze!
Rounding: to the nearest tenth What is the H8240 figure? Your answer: -0.4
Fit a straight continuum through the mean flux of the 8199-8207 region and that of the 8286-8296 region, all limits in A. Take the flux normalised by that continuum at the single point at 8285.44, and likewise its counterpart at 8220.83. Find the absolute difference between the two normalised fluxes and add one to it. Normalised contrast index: 1.13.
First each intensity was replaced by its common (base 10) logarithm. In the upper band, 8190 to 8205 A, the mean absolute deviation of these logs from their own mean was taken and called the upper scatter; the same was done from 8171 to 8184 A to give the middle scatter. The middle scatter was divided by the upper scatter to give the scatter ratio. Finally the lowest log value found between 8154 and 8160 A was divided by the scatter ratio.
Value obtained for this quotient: 1.0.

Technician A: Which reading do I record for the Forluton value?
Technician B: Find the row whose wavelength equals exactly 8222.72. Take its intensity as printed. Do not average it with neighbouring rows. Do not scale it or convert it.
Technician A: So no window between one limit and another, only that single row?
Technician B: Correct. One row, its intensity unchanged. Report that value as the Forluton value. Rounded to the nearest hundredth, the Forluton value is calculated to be 3.29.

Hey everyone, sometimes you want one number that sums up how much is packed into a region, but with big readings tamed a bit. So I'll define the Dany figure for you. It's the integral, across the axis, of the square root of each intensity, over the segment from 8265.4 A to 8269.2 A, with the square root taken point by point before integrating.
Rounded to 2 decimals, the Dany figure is 7.00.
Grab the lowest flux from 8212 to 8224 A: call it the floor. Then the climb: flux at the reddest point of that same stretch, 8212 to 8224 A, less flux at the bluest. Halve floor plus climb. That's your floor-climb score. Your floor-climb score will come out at 1.43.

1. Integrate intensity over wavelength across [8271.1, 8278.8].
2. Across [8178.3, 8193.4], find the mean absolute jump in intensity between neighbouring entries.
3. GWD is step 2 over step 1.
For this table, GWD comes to 0.011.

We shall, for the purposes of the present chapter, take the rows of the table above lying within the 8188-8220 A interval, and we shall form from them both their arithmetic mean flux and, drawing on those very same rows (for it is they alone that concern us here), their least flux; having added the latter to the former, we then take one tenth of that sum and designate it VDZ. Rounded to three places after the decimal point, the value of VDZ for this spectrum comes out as 0.673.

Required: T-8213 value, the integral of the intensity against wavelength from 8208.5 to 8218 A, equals 34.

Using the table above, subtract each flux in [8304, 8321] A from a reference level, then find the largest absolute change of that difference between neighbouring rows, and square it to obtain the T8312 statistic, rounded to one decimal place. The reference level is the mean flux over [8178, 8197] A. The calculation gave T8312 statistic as 0.9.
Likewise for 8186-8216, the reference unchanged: 0.5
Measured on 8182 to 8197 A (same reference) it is 0.5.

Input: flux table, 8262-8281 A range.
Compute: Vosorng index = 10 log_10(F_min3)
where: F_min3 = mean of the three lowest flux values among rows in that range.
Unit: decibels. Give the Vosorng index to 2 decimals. 5.22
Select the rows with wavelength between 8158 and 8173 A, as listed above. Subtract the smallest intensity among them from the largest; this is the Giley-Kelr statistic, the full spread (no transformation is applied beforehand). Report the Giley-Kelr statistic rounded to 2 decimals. 0.43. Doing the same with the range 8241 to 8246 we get 0.18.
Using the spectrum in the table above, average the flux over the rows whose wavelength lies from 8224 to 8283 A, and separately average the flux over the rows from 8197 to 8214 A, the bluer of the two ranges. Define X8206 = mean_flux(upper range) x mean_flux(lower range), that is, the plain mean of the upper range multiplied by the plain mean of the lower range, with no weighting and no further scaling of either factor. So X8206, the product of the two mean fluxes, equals 12.7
